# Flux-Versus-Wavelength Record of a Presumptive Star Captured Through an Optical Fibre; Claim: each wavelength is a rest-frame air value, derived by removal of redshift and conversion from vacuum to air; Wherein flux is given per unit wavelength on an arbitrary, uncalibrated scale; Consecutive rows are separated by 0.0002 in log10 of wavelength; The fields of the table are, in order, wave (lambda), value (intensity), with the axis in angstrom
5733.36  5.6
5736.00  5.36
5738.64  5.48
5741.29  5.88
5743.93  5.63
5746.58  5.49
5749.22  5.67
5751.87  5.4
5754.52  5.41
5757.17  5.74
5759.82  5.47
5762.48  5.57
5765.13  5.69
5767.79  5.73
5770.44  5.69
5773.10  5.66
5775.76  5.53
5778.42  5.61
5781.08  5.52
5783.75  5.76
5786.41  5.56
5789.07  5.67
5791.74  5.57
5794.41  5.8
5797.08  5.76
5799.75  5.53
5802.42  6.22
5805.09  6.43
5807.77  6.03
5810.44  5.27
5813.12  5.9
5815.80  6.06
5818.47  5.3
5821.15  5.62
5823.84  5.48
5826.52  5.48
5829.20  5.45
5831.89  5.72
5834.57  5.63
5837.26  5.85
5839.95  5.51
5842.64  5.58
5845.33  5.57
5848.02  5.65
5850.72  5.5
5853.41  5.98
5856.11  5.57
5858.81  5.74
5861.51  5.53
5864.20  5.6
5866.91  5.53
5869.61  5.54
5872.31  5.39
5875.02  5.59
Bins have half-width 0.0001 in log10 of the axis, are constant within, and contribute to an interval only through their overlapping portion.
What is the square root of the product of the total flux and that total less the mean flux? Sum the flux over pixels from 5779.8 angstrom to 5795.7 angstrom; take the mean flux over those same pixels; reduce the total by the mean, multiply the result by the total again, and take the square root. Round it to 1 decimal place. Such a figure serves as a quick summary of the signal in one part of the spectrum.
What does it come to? 30.9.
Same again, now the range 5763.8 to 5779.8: 31.0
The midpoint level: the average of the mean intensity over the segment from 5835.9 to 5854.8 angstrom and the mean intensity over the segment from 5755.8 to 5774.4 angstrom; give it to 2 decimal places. 5.66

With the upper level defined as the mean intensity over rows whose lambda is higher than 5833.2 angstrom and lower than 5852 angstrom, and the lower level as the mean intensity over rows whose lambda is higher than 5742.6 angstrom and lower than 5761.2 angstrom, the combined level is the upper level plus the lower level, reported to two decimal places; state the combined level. 11.16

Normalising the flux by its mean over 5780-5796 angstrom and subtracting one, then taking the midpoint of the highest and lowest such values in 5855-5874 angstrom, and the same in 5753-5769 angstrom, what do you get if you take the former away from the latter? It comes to 0.002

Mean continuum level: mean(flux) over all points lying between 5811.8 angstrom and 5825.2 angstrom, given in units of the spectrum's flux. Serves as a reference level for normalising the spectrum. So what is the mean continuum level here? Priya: 5.67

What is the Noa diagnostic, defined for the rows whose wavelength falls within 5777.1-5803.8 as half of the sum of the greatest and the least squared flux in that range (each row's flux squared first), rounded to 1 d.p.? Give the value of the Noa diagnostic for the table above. 34.6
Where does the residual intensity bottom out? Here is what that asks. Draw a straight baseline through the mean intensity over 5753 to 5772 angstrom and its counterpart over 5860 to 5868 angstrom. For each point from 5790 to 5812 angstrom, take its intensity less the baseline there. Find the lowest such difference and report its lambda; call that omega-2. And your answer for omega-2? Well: 5810.44 angstrom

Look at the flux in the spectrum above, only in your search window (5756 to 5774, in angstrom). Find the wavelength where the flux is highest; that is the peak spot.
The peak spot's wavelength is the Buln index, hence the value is 5757.17 angstrom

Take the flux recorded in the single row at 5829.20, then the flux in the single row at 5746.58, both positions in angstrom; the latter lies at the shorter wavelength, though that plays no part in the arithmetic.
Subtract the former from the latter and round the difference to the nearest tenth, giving 0.0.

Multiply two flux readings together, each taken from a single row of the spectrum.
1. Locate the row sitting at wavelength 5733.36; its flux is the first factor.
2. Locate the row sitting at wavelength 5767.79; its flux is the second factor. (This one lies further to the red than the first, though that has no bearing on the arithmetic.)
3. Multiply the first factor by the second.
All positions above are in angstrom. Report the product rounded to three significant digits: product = 32.1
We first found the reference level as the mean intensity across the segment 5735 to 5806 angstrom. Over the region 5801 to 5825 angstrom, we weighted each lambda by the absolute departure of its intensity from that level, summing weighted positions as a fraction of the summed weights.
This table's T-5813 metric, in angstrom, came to 5810.1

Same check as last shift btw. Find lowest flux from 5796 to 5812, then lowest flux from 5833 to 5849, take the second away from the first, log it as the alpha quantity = -0.24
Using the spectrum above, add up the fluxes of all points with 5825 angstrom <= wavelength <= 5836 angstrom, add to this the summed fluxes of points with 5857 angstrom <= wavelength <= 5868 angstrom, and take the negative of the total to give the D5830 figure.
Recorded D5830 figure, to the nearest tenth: -44.7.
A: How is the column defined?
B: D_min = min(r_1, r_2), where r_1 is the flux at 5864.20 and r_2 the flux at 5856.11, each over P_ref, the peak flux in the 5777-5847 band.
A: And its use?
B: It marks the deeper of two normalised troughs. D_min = 0.866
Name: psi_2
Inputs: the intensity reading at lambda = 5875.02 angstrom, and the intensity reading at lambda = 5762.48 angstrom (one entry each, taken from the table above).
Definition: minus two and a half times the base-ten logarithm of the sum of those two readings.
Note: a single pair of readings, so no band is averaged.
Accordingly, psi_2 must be -2.62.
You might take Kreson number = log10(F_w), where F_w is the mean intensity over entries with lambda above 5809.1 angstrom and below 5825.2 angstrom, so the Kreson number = 0.7486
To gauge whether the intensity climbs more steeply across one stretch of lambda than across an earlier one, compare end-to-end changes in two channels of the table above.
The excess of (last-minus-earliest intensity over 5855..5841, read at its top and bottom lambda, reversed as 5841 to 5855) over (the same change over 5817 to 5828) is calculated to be 0.22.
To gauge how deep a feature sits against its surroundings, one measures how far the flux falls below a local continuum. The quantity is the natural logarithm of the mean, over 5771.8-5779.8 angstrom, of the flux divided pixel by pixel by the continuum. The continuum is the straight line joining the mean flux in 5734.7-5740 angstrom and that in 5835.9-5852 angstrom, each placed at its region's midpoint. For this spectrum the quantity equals 0.020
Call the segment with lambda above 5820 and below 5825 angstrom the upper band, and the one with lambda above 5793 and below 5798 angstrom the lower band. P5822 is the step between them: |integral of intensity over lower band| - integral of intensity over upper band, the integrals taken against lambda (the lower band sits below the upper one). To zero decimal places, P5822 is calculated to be 1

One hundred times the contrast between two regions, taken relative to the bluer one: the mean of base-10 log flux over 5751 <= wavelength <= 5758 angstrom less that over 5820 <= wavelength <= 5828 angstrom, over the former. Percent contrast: -0.1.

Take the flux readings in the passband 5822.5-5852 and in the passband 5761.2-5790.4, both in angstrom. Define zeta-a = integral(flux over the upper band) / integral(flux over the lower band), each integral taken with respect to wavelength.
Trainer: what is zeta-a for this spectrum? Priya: 1.001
